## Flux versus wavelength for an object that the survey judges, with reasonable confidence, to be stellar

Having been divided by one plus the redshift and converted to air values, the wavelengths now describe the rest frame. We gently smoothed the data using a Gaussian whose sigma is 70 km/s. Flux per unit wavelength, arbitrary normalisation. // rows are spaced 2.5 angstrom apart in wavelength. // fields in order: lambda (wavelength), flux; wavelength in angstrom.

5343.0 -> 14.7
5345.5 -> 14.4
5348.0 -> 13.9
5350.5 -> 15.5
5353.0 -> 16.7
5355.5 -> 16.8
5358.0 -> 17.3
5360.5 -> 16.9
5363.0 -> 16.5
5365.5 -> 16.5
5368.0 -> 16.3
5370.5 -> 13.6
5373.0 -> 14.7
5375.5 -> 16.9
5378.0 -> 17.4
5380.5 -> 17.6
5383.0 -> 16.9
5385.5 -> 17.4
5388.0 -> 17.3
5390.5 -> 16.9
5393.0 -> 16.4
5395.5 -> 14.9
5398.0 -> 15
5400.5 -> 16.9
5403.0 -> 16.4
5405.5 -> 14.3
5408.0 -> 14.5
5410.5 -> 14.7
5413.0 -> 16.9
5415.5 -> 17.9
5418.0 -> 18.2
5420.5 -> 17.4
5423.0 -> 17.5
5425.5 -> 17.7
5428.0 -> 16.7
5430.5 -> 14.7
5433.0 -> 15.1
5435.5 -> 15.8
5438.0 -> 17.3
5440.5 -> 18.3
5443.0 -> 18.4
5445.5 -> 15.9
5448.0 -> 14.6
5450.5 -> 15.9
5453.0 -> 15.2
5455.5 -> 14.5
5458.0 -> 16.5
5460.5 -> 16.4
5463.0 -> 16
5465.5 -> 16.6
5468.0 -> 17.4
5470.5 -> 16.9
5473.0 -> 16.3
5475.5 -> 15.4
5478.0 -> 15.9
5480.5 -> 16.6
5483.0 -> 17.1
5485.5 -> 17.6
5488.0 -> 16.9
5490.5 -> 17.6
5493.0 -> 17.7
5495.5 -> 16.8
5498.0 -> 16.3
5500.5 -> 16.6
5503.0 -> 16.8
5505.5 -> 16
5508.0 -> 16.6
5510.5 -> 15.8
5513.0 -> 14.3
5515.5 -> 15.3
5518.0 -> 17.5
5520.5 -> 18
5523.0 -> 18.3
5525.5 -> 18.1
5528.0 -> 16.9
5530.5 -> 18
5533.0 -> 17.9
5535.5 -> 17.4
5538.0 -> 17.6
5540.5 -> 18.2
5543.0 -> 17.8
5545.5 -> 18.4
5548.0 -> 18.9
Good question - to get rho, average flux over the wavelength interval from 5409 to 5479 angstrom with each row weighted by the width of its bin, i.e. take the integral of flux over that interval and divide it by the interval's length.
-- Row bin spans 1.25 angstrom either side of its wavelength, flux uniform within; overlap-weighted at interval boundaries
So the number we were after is 16.4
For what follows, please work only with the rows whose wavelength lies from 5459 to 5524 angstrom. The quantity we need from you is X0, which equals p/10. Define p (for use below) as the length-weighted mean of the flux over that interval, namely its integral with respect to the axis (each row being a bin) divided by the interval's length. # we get 1.66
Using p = 16.6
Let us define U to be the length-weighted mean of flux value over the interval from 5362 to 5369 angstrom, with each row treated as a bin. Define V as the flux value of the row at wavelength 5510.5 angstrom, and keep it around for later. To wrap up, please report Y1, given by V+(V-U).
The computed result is 15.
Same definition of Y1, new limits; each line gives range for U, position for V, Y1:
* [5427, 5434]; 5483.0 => 19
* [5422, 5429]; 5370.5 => 10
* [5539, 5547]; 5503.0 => 15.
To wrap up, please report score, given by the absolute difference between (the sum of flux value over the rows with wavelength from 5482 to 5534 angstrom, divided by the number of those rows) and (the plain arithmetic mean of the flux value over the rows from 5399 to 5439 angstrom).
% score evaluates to 0.6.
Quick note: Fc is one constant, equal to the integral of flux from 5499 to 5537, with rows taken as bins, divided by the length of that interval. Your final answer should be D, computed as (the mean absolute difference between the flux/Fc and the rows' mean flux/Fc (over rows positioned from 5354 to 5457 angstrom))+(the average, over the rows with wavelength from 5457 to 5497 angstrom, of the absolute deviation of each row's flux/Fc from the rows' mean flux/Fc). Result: 0.094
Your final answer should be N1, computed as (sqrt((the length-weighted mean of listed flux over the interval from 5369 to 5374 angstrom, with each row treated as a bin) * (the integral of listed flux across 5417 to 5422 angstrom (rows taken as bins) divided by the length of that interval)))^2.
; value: 253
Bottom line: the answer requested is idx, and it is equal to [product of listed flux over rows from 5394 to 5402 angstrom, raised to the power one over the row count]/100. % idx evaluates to 0.156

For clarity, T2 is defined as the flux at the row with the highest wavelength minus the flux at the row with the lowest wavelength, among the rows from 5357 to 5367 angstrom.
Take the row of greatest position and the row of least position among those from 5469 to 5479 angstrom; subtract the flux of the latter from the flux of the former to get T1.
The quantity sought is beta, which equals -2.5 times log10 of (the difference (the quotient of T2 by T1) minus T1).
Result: -0.6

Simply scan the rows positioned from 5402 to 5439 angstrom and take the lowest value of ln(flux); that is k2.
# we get 2.66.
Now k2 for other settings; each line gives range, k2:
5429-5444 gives 2.69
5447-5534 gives 2.66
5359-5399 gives 2.61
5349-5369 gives 2.74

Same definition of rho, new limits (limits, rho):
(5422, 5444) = 16.8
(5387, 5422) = 16.3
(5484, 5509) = 16.9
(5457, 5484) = 16.5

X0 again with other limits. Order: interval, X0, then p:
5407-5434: 1.65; 16.5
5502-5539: 1.70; 17.0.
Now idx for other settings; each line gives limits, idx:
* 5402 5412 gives 0.150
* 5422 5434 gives 0.163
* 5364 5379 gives 0.158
